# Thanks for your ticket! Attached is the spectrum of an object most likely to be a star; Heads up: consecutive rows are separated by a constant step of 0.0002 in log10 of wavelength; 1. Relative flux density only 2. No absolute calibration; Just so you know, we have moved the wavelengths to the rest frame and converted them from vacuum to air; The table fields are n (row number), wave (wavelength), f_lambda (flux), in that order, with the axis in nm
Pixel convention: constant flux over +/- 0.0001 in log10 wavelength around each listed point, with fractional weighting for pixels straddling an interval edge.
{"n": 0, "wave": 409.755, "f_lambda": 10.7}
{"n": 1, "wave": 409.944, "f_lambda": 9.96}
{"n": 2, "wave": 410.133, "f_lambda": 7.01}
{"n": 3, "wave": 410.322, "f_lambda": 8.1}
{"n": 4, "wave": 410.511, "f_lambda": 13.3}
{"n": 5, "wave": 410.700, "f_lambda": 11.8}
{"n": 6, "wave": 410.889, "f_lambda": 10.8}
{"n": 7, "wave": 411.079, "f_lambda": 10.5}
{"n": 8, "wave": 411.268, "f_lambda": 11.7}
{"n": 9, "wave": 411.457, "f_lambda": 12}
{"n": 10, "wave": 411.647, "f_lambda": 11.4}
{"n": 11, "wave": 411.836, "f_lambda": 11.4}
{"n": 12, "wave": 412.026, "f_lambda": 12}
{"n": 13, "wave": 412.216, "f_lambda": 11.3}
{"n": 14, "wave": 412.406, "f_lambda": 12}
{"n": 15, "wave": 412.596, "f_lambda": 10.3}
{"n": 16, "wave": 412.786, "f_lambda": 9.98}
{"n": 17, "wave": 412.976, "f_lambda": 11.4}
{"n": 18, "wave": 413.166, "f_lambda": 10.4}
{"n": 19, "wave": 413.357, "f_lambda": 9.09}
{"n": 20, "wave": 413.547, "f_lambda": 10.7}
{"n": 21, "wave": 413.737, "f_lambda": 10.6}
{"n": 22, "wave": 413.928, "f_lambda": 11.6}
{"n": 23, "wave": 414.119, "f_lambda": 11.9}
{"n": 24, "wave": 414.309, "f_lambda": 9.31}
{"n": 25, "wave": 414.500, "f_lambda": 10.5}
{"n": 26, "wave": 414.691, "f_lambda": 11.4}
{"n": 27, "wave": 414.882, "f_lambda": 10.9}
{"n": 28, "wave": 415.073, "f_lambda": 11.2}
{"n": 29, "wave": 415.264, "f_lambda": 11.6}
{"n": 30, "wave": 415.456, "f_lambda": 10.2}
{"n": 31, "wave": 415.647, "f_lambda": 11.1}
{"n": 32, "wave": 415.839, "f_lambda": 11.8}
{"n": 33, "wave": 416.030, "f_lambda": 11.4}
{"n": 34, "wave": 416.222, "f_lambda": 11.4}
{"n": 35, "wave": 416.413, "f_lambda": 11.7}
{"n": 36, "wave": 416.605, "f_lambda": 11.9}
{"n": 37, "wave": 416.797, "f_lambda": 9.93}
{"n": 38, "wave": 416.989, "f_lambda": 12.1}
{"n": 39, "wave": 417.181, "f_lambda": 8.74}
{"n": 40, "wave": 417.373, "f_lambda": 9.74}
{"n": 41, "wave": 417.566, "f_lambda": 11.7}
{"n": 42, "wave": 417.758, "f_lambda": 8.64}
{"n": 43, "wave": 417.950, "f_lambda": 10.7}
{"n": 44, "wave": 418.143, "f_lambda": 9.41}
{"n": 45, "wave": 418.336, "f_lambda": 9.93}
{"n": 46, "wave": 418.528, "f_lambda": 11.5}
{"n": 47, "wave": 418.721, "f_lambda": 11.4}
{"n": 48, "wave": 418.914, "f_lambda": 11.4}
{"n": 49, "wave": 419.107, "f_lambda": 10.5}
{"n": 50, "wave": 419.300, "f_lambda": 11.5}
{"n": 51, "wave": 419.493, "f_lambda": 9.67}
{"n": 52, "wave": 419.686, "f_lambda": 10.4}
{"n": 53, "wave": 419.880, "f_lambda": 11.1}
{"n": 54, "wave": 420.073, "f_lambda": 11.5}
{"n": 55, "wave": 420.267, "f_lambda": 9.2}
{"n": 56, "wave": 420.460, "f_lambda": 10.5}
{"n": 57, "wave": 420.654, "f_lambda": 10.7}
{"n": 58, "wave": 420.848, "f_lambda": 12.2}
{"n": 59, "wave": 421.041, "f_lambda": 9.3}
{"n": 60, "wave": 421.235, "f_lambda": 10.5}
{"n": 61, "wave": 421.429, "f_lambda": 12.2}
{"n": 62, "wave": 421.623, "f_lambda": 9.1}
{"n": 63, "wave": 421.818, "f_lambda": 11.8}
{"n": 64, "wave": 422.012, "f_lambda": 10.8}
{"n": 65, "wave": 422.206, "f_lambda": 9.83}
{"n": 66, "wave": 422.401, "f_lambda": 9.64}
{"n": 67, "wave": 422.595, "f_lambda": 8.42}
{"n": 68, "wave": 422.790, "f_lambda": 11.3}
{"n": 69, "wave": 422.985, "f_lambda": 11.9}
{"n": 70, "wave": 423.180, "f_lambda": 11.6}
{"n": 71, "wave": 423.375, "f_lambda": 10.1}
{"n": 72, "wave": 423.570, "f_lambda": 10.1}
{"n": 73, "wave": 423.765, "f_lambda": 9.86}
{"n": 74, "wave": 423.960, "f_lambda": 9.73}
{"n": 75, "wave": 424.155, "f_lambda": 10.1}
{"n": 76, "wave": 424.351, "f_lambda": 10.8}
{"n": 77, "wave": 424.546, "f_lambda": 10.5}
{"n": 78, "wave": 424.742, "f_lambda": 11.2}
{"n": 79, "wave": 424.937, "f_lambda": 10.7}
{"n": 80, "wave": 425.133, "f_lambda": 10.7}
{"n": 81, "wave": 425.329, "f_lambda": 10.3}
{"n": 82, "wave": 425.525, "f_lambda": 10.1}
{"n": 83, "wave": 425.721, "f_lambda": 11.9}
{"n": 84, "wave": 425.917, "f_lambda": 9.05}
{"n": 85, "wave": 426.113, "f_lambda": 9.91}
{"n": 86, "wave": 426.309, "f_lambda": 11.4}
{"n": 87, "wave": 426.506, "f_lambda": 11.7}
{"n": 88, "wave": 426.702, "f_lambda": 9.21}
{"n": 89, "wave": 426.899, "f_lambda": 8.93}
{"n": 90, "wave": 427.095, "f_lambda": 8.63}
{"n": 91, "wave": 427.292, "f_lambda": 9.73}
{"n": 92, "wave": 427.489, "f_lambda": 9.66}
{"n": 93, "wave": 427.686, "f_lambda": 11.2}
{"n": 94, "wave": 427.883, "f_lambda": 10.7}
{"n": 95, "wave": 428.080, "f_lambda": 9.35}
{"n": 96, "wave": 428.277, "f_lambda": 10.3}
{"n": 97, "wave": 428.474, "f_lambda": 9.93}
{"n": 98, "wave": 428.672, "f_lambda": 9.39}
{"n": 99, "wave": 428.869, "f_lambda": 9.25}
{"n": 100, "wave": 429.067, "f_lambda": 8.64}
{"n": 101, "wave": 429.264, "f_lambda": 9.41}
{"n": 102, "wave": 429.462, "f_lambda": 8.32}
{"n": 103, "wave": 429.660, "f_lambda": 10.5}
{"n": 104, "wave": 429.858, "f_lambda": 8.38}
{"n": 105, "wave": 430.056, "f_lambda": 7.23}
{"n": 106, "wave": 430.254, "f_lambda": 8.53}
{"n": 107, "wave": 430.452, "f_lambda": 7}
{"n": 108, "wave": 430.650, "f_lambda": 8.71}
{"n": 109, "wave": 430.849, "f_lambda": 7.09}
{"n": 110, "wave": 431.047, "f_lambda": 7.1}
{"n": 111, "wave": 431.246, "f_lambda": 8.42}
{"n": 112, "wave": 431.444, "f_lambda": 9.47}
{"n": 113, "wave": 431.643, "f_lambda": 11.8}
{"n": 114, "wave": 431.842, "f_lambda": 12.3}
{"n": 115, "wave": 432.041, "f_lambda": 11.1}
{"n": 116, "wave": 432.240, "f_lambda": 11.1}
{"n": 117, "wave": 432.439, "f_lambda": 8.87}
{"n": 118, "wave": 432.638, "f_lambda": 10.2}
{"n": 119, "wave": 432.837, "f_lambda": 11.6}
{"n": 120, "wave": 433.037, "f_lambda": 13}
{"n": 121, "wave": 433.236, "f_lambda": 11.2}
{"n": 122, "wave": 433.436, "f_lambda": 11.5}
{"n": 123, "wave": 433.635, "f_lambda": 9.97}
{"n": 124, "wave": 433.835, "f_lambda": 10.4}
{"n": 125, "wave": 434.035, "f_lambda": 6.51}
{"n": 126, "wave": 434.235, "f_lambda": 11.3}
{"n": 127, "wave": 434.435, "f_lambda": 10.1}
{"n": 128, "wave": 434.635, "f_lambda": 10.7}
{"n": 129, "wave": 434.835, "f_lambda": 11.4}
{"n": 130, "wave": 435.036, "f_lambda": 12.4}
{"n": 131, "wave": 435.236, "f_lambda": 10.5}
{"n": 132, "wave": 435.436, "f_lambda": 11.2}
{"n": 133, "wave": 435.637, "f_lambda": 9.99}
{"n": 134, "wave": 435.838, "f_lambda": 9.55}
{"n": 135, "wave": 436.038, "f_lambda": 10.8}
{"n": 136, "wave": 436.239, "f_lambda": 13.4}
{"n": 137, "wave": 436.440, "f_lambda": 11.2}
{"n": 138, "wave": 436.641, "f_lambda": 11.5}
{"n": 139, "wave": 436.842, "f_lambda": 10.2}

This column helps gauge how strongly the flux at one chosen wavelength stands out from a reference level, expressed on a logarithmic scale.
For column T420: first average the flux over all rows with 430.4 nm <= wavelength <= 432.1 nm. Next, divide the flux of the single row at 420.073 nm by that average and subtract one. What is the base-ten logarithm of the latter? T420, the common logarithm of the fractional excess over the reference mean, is -0.61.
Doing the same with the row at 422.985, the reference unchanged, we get -0.54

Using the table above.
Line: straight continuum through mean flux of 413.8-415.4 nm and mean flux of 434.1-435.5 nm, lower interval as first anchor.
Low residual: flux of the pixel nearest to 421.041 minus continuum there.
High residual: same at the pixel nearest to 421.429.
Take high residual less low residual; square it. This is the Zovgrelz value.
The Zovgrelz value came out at 8.4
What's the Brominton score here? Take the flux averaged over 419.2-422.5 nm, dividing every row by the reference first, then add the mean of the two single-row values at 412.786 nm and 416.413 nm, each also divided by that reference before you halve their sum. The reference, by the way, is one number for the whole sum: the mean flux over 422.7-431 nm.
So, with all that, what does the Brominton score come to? 2.18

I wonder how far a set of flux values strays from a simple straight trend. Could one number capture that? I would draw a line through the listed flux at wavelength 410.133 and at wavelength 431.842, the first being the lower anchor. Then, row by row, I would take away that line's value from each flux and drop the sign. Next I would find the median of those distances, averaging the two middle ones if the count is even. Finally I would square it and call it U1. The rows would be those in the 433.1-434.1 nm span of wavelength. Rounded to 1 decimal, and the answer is 5.7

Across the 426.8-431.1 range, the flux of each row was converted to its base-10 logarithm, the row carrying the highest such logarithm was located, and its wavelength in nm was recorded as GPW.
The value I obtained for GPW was 427.686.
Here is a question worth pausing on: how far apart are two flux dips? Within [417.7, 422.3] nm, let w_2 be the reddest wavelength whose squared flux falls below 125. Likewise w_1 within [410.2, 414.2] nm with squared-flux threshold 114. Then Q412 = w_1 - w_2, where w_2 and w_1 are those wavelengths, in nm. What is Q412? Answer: -8.47 nm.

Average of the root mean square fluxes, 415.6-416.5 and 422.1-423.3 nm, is 11.0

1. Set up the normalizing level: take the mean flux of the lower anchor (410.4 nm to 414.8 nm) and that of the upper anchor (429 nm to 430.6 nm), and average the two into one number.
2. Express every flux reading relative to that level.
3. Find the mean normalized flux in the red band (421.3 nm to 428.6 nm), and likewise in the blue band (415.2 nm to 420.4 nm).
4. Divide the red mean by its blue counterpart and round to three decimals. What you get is 0.962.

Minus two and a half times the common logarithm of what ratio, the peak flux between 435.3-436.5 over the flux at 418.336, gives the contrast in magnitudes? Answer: -0.33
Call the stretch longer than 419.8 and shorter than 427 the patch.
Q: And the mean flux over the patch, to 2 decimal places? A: 10.48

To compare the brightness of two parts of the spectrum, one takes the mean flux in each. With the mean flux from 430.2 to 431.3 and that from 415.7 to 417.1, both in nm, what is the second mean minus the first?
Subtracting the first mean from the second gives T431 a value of 3.7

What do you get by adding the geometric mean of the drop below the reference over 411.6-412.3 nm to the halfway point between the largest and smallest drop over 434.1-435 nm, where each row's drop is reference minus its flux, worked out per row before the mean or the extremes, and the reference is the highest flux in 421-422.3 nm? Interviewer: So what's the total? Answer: 2.0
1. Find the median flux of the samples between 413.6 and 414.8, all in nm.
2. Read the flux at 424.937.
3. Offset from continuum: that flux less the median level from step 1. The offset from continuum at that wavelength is -0.30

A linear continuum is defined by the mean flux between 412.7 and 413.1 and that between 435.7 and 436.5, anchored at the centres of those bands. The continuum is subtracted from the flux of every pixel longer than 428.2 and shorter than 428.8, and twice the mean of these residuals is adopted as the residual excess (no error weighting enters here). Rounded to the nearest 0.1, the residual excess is -2.4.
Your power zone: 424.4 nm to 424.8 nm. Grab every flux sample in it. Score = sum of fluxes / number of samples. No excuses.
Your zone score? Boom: 10.8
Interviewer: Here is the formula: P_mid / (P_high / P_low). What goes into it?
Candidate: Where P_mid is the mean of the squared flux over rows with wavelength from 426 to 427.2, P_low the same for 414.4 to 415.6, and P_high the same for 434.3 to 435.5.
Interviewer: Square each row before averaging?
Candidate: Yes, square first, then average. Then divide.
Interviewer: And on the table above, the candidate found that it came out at 99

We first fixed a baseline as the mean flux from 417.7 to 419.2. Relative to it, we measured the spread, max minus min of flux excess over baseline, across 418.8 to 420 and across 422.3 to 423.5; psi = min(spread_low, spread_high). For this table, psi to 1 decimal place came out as 1.8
